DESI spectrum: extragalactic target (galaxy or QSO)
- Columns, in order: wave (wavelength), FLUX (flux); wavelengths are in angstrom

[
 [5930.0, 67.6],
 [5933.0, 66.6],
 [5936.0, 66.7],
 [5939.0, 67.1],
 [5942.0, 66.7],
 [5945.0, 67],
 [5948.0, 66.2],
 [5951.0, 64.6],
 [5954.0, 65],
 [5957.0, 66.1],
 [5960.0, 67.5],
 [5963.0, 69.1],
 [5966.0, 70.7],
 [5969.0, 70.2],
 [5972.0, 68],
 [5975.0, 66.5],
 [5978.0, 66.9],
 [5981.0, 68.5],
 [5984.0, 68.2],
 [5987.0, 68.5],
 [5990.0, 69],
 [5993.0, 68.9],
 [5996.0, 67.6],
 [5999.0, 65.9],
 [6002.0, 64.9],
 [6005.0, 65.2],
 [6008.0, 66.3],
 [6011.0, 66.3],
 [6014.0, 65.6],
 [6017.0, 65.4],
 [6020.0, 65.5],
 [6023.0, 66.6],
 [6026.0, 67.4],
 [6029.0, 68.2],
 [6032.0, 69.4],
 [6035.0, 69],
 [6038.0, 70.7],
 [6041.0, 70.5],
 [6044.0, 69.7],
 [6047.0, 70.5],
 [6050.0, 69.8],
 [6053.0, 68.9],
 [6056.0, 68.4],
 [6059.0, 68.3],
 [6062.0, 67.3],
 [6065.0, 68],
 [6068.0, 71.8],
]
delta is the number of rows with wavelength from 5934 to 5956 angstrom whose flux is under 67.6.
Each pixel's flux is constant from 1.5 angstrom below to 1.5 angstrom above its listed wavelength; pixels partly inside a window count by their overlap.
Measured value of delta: 7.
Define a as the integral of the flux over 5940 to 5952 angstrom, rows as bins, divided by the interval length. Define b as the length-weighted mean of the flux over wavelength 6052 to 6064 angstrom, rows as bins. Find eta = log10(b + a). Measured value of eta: 2.13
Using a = 66.2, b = 68.2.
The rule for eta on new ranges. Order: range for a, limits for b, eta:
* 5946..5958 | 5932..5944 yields 2.12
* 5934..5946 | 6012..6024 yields 2.12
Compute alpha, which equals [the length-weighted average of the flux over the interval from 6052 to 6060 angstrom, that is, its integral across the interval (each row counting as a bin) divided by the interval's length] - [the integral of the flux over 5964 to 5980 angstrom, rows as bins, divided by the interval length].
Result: 0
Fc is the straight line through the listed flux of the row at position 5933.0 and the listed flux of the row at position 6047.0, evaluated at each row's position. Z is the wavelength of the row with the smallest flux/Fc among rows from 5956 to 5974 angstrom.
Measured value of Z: 5957.0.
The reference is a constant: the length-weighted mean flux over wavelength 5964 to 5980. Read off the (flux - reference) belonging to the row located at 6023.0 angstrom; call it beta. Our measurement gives -1.9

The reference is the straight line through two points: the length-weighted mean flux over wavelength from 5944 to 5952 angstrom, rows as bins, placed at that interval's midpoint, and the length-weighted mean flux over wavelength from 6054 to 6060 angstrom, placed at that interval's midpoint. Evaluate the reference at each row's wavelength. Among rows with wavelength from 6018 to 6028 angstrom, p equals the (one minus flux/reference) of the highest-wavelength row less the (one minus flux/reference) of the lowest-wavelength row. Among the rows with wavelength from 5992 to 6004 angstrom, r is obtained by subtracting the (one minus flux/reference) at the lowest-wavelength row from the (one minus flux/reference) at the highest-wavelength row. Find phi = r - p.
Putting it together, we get 0.09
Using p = -0.026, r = 0.063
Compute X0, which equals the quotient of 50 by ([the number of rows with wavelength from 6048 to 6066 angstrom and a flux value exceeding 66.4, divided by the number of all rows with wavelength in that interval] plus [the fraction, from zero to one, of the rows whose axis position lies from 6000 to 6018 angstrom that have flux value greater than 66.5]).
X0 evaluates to 50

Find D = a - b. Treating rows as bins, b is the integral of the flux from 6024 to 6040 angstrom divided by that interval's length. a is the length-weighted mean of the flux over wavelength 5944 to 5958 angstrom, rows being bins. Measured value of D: -3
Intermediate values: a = 65.7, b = 69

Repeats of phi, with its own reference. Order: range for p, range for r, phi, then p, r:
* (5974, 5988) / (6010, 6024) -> 0.03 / -0.026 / -0.001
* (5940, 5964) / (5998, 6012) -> 0.03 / -0.029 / -0.002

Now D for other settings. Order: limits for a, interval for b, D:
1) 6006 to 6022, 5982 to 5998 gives -3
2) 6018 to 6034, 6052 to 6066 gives -1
